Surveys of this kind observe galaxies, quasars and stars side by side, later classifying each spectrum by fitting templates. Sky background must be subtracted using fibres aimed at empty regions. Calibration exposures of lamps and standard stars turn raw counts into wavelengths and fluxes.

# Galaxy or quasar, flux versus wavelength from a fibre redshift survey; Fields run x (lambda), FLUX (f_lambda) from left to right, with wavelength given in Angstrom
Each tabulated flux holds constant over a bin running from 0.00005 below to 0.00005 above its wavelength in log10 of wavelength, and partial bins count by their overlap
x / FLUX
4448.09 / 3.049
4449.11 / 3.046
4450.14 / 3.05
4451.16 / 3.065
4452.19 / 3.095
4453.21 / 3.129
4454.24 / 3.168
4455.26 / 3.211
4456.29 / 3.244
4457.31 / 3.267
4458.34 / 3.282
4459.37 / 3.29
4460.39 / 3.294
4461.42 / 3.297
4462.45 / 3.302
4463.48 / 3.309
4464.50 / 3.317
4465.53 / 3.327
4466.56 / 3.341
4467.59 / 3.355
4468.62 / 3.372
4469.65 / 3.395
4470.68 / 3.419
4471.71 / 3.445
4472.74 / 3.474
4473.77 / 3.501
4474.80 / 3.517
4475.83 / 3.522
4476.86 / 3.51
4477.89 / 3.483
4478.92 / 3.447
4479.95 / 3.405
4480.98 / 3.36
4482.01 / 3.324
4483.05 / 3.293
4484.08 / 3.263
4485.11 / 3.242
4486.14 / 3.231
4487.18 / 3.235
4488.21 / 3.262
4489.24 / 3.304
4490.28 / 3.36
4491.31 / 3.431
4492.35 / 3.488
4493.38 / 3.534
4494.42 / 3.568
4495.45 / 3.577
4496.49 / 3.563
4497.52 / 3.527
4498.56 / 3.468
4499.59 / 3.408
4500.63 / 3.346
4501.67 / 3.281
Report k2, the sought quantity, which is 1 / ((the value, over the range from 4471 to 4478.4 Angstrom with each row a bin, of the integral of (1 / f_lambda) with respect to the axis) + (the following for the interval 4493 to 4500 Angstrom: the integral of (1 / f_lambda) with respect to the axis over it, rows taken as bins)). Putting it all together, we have 0.243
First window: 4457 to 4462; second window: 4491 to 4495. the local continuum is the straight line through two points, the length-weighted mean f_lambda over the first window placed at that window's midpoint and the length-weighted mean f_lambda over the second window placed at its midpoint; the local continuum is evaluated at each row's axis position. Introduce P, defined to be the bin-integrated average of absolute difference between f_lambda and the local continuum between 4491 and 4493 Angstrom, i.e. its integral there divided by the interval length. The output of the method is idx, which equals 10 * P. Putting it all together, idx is 0.38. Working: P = 0.038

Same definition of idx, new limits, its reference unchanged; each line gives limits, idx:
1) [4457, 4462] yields 0.04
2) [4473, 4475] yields 1.22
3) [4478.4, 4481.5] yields 0.39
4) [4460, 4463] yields 0.02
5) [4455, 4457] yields 0.26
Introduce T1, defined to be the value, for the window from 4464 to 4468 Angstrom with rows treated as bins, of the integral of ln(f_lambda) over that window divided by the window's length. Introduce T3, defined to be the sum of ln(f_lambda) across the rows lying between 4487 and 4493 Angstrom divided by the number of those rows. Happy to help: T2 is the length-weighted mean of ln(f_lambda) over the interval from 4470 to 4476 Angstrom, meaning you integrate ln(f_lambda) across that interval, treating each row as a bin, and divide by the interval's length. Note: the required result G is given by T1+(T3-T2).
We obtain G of 1.17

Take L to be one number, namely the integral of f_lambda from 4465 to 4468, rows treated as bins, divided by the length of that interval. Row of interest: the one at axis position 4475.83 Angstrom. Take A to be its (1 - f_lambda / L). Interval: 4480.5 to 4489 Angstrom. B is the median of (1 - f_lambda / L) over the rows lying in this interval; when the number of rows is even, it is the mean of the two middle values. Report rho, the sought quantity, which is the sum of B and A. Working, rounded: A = -0.06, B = 0.022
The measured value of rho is -0.03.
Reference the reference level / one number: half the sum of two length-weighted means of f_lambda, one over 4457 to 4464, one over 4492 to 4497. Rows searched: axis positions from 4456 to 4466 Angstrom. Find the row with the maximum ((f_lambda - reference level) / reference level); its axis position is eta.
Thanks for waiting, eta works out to 4465.53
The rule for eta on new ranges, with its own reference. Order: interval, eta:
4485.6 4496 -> 4495.45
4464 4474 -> 4473.77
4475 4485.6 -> 4475.83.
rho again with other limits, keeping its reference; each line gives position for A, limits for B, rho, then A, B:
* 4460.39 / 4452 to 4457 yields 0.06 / 0.01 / 0.050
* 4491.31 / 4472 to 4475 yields -0.08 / -0.03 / -0.050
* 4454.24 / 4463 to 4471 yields 0.05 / 0.05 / -0.004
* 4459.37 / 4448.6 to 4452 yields 0.10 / 0.01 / 0.085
